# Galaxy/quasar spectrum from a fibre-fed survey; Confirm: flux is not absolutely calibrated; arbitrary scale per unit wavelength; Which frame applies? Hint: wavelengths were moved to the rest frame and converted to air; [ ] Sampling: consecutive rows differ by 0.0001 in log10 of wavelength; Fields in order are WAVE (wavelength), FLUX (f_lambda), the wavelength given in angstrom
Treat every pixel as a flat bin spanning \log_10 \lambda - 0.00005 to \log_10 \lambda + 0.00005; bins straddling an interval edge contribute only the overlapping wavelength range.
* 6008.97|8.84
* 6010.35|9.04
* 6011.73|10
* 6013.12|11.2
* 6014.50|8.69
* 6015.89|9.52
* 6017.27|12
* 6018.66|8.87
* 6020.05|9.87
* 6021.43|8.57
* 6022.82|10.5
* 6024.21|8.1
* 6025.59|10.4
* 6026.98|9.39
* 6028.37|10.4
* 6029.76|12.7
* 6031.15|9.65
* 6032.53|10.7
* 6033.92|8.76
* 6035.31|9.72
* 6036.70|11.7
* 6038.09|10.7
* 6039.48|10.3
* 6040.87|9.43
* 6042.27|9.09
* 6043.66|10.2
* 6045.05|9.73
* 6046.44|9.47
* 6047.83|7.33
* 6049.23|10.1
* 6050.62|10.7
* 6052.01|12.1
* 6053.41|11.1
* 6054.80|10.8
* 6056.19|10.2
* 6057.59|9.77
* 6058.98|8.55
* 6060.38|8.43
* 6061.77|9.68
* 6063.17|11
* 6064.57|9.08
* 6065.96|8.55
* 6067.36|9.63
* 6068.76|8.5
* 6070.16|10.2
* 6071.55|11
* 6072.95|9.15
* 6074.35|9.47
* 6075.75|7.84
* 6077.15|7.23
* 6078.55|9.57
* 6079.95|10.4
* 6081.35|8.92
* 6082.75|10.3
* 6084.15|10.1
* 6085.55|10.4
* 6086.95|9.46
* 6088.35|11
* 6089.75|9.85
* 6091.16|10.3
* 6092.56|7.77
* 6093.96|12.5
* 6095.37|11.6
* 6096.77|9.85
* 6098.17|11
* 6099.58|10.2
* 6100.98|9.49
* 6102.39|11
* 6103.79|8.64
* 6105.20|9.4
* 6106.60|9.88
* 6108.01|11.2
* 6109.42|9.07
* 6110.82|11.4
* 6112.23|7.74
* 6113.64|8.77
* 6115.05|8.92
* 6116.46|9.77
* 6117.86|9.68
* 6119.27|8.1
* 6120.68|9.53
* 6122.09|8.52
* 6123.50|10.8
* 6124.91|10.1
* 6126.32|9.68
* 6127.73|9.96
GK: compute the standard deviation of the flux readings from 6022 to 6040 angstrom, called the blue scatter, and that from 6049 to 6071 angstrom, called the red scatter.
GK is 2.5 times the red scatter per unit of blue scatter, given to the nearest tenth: 2.3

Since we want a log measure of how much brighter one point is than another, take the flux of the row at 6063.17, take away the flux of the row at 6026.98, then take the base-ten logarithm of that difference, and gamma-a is 0.21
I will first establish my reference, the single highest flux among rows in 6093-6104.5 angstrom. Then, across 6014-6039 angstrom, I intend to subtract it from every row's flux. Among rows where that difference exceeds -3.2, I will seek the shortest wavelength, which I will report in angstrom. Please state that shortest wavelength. 6015.89 angstrom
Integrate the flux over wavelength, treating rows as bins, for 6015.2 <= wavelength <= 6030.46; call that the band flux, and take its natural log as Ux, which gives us 5.0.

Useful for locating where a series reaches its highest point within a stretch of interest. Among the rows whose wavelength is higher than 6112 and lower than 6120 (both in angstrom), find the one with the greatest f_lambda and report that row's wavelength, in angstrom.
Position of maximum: 6116.46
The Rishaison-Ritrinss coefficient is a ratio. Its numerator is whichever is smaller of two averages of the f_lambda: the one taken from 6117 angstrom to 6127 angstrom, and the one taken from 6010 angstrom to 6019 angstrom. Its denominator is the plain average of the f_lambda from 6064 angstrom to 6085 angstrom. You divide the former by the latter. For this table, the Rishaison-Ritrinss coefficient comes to 1.02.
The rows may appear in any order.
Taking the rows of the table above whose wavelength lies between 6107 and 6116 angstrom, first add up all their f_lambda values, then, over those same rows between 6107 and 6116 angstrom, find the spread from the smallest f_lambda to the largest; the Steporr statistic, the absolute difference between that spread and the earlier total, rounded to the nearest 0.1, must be 53.4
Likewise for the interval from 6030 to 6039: 58.3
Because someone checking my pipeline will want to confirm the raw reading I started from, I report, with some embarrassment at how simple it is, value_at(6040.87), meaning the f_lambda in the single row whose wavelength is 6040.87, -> 9.43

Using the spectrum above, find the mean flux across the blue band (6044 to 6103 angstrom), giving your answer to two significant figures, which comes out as 9.8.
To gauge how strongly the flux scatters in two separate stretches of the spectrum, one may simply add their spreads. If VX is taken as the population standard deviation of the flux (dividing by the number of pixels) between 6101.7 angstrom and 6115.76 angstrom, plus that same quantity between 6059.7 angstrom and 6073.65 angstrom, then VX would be 2.1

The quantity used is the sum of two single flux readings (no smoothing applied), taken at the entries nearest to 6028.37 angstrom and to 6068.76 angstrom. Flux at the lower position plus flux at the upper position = 18.9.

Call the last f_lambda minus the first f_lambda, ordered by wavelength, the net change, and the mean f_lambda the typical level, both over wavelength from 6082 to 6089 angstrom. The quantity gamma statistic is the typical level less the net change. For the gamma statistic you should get 10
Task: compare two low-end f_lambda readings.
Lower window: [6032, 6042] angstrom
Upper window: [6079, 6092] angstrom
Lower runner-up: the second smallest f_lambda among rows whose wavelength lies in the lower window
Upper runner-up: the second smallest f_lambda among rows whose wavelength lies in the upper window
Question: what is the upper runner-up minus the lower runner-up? 0.0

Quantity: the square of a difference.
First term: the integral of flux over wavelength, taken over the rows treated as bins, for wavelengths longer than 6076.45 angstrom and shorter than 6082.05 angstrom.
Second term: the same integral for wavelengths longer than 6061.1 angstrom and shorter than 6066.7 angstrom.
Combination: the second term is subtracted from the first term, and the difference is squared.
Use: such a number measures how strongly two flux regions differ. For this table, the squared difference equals 9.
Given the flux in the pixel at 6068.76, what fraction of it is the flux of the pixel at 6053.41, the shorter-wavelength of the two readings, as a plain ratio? 1.31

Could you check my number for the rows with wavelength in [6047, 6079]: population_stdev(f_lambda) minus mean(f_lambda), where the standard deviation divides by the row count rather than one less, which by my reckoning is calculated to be -8.3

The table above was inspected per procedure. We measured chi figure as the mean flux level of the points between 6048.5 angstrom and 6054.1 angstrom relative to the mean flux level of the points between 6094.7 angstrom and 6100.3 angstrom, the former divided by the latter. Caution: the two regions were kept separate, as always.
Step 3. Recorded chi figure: 1.03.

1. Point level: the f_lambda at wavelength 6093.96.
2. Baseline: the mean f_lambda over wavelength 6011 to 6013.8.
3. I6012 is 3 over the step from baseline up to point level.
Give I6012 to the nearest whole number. 2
